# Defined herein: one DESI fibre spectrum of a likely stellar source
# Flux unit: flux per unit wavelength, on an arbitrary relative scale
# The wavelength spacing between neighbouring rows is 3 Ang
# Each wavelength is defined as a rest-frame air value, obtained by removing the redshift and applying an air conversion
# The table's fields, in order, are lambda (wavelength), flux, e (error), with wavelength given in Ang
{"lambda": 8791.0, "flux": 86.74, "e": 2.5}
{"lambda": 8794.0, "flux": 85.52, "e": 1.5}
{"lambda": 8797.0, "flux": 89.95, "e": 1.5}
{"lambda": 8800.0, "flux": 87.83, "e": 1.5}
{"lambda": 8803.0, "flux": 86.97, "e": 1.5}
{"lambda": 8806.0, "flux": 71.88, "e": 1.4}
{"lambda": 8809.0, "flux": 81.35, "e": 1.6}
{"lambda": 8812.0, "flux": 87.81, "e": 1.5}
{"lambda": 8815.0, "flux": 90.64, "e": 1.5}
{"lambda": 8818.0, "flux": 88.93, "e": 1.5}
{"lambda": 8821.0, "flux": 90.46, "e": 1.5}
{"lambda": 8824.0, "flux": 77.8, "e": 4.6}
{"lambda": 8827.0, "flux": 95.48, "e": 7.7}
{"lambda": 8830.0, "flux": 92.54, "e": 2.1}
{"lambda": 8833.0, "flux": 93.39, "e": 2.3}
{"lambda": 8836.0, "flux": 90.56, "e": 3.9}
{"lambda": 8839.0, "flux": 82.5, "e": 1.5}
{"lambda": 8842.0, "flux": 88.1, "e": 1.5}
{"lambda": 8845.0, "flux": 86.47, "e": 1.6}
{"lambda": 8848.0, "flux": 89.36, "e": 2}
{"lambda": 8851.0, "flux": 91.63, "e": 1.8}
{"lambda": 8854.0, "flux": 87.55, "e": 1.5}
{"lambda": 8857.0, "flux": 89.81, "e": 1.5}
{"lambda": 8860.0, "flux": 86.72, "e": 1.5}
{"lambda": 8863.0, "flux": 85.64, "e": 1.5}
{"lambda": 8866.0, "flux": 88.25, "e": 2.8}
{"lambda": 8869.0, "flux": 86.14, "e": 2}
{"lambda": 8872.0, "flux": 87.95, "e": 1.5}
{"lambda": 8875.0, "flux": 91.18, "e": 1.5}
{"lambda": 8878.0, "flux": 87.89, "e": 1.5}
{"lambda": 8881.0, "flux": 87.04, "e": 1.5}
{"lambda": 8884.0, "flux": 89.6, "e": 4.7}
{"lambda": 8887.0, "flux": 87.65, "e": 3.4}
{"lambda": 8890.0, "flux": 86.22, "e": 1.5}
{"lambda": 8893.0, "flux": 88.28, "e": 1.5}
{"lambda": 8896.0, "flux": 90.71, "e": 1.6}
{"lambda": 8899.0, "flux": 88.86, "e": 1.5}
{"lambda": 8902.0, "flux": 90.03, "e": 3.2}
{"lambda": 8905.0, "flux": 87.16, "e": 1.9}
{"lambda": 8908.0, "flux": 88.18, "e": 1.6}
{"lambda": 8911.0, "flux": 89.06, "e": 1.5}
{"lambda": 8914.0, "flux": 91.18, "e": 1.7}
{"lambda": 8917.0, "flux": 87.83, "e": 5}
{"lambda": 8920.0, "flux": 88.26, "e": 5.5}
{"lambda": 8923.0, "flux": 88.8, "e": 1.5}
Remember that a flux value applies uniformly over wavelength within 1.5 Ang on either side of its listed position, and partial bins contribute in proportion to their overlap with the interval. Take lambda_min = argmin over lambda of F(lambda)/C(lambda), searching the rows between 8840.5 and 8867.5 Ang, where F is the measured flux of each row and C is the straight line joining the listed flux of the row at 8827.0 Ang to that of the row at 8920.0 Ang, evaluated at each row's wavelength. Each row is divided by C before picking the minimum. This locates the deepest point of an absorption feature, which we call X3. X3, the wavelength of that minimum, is 8845.0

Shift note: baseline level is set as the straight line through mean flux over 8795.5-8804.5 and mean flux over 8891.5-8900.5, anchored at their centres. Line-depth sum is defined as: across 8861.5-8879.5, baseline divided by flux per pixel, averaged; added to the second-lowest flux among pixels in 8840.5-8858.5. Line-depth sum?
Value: 88.6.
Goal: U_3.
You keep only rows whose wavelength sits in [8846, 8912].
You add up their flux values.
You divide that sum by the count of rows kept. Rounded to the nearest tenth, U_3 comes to 88.4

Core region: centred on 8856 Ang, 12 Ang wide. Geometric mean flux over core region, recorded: 88.9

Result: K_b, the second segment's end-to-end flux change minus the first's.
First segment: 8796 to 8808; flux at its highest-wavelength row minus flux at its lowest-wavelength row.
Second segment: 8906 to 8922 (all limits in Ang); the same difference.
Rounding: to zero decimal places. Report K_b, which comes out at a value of 18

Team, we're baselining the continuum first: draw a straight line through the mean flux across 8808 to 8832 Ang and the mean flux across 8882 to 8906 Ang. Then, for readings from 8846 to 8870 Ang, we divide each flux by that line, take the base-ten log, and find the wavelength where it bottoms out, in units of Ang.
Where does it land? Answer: 8863.0 Ang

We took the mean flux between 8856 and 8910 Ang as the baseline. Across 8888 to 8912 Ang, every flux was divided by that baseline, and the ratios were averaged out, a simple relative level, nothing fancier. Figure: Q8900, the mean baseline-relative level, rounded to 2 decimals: 1.00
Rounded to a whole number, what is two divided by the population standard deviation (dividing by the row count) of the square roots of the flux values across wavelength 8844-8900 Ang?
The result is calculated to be 22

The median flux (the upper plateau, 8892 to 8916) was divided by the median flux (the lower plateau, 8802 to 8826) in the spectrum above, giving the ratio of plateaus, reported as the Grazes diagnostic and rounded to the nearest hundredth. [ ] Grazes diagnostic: 1.02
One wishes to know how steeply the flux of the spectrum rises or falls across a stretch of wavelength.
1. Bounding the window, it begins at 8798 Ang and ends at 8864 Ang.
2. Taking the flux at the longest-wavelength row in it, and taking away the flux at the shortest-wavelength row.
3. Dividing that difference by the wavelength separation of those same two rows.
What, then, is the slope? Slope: -0.03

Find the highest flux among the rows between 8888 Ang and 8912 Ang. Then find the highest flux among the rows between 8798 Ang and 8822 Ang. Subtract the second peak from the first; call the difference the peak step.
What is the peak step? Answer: 0.1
